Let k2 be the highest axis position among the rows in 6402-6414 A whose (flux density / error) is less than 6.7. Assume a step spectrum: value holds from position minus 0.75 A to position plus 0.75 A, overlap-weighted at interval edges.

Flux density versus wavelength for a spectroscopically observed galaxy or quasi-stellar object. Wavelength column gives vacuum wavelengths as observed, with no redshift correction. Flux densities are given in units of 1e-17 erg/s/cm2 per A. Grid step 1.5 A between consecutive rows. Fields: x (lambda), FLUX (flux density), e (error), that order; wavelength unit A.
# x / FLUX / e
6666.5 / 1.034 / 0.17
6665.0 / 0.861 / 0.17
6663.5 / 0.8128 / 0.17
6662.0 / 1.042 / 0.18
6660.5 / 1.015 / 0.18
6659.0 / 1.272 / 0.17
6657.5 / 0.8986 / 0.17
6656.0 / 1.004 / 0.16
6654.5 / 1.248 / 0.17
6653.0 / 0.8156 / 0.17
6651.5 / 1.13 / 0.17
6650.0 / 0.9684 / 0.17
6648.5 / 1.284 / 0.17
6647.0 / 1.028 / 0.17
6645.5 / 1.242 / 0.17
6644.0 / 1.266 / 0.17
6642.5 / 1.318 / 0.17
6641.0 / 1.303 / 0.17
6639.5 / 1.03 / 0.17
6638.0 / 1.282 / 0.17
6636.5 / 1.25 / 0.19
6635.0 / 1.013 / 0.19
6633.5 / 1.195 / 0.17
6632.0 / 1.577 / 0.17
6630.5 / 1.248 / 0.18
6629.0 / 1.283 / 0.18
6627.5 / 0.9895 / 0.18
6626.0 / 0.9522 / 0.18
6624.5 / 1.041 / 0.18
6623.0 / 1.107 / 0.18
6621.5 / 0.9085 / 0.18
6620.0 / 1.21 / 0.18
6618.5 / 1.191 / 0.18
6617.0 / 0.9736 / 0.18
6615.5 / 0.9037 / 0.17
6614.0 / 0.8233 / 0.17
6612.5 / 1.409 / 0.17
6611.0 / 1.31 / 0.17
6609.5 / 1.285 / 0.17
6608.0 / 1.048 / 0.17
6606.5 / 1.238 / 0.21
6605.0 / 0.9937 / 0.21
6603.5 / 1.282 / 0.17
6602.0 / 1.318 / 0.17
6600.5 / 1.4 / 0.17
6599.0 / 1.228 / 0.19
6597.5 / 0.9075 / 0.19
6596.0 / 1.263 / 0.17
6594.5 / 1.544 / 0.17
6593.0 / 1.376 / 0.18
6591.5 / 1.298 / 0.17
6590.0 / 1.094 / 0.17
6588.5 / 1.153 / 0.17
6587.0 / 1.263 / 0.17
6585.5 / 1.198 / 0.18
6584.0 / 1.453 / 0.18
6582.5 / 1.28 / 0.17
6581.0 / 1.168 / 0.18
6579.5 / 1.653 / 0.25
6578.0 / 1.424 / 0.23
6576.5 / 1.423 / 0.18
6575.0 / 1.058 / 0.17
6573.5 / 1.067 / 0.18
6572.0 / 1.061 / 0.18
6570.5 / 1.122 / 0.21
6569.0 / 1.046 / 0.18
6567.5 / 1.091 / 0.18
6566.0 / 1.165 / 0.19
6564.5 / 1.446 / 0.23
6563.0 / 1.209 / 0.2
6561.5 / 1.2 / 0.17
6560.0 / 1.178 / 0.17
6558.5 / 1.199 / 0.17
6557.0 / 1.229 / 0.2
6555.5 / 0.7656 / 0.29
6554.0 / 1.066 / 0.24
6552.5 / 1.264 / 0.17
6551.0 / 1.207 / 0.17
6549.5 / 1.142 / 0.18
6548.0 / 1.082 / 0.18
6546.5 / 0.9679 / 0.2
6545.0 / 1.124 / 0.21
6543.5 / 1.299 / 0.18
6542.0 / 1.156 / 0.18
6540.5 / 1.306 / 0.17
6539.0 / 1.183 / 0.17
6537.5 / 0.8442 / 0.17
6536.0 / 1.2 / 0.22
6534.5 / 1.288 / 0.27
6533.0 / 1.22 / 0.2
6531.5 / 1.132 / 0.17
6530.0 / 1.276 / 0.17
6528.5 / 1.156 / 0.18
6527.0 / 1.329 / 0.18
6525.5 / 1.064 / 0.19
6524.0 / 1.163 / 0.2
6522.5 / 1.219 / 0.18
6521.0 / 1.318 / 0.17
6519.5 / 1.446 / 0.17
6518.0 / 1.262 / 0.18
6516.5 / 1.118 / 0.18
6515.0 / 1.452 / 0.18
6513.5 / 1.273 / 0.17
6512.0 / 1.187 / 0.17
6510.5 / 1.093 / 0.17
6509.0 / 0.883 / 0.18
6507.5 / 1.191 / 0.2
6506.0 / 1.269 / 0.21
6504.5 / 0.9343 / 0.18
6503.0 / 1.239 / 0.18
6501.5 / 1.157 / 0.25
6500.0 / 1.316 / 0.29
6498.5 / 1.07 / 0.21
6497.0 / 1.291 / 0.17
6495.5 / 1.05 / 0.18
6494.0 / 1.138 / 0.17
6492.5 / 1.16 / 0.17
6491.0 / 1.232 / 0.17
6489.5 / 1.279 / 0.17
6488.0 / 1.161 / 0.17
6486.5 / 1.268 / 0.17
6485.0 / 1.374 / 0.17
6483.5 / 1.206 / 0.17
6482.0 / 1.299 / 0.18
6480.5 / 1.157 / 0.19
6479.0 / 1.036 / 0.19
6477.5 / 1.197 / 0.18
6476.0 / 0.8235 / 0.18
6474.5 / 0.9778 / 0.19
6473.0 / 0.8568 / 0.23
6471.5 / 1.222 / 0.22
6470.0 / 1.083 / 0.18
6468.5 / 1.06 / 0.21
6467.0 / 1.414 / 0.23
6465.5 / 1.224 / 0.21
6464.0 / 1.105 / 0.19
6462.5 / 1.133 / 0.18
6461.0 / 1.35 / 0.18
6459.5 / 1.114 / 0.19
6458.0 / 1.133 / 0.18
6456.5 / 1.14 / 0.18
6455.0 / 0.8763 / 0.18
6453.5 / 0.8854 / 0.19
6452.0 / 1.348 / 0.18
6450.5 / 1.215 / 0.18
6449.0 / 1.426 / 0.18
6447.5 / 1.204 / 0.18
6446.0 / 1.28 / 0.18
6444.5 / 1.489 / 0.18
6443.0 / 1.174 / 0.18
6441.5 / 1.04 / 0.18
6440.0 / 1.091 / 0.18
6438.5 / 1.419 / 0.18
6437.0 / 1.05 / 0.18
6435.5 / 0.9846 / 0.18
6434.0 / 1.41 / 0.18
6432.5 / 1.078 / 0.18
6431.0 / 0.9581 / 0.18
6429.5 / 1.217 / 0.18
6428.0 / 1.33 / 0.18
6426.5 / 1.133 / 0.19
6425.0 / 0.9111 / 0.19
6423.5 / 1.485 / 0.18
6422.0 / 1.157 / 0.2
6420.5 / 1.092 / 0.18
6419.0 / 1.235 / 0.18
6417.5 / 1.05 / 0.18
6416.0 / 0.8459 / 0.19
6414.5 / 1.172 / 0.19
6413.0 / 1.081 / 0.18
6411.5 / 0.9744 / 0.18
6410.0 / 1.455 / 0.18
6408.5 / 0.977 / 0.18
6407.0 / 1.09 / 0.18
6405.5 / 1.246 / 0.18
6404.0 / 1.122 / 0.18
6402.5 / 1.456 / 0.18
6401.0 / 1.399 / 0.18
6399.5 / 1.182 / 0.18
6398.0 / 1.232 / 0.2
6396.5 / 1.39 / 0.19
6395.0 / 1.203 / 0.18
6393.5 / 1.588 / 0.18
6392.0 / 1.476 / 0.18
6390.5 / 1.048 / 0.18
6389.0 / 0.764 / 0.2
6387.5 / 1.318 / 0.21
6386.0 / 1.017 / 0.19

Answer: 6413.0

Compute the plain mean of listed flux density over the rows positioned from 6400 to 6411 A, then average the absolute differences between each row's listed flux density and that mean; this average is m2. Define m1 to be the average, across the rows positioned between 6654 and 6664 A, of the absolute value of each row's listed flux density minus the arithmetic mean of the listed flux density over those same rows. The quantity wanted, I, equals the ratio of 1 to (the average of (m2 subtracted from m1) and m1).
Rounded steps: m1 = 0.125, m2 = 0.161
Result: 22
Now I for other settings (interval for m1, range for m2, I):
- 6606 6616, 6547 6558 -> 8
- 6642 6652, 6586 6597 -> 16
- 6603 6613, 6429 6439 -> 29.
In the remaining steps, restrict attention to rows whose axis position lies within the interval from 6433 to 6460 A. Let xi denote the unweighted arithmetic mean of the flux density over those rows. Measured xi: 1.18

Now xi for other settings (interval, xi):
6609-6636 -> 1.13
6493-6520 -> 1.19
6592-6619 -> 1.19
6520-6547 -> 1.18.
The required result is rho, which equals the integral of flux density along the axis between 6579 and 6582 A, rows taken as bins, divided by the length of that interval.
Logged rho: 1.38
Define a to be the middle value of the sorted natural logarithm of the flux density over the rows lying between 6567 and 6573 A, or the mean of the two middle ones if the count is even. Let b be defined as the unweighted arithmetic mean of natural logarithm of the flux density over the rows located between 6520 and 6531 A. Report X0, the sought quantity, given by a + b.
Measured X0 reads 0.27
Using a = 0.07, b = 0.19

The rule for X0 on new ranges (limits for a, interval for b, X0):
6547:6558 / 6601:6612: 0.32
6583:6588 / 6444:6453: 0.51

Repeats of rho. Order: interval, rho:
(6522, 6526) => 1.15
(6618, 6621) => 1.18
